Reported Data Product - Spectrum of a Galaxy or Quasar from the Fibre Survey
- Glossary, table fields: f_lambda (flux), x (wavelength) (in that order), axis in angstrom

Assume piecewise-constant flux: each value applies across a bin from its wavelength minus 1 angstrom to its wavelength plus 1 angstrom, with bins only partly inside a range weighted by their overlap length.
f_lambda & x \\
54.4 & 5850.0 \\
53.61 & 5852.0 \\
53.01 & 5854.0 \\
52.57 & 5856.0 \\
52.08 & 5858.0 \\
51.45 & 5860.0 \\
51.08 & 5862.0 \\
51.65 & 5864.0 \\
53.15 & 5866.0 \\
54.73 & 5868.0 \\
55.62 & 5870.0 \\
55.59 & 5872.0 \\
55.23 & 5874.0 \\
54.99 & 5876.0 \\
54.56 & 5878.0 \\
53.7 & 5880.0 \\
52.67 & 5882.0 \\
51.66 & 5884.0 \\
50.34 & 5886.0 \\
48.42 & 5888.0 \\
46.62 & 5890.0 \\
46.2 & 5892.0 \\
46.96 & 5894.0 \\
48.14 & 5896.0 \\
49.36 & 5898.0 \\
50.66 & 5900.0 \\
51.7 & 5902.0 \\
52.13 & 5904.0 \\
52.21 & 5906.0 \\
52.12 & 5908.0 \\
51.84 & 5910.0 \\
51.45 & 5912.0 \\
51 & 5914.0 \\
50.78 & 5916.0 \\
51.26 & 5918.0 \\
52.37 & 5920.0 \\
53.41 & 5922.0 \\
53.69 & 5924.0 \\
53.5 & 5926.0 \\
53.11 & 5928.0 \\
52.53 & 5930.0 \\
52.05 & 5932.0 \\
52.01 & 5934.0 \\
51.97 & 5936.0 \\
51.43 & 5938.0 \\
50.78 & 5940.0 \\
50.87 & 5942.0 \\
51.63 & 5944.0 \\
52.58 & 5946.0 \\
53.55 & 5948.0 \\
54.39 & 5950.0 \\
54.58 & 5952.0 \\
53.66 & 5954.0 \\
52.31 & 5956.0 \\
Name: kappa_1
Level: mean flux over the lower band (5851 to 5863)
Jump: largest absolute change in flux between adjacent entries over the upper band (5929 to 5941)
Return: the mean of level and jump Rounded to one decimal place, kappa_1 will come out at 26.5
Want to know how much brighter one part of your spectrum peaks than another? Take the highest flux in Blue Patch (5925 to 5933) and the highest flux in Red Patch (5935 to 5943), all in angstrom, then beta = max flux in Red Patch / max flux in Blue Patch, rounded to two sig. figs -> 0.97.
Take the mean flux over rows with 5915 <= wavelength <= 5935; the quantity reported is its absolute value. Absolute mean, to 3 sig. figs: 52.5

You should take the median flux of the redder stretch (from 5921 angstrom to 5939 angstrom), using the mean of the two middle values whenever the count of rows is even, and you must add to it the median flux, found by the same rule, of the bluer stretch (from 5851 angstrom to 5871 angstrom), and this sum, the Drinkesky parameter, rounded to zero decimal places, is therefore 105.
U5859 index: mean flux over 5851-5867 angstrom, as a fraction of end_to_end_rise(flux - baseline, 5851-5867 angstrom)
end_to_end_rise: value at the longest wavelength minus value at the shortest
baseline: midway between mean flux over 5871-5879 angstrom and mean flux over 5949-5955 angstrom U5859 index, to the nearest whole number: -114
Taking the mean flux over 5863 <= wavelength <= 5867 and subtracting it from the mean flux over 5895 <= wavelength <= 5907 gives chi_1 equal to -2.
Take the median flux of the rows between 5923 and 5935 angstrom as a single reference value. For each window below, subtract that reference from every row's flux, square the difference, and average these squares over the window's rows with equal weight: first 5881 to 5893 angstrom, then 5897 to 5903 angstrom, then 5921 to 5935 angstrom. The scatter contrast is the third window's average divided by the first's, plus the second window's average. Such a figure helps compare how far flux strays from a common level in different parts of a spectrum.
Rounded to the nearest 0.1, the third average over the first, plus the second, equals 6.0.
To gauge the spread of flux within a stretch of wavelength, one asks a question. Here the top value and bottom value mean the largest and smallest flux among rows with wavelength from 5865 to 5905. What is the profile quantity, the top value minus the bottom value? 9.4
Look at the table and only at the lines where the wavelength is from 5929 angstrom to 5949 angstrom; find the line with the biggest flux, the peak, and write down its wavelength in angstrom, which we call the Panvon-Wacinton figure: 5948.0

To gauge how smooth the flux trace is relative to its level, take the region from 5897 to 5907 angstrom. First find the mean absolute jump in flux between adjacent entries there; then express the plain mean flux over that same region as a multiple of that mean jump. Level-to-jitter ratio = 72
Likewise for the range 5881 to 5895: 41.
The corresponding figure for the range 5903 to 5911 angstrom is 347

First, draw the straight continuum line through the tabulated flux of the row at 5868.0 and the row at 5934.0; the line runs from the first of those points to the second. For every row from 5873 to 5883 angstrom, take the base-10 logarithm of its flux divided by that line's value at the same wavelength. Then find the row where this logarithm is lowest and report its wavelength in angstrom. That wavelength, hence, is 5882.0 angstrom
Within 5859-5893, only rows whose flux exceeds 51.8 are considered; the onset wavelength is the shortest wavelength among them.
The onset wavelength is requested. 5866.0 angstrom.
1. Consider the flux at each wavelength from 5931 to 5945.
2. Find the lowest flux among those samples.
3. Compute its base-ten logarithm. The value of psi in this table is 1.71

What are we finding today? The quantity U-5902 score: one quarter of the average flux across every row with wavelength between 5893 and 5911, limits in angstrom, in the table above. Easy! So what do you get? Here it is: 12.6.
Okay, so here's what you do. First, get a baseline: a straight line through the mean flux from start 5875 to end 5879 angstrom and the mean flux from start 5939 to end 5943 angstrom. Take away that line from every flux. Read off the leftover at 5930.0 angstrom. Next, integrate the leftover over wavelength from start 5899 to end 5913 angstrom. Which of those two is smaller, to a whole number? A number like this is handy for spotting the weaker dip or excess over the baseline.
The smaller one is -18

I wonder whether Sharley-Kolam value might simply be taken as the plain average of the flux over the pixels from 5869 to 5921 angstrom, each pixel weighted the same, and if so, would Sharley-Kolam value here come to 51.4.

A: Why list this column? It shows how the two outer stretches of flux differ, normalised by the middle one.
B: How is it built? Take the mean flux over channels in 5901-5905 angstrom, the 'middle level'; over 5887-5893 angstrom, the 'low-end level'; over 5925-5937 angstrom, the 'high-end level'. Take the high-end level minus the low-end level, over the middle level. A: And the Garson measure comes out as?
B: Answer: 0.10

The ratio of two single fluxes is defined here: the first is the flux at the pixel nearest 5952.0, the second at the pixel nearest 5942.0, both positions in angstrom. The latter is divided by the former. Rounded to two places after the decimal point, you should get 0.93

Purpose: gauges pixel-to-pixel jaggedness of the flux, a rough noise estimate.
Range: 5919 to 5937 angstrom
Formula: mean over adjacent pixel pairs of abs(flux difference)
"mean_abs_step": 0.38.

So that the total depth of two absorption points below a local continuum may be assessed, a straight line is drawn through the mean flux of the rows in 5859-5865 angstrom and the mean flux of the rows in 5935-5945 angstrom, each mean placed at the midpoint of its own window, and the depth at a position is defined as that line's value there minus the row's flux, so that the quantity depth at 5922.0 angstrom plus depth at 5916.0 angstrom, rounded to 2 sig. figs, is -1.5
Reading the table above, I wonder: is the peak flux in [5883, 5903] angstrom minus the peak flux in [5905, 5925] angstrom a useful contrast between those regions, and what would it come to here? -2.0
